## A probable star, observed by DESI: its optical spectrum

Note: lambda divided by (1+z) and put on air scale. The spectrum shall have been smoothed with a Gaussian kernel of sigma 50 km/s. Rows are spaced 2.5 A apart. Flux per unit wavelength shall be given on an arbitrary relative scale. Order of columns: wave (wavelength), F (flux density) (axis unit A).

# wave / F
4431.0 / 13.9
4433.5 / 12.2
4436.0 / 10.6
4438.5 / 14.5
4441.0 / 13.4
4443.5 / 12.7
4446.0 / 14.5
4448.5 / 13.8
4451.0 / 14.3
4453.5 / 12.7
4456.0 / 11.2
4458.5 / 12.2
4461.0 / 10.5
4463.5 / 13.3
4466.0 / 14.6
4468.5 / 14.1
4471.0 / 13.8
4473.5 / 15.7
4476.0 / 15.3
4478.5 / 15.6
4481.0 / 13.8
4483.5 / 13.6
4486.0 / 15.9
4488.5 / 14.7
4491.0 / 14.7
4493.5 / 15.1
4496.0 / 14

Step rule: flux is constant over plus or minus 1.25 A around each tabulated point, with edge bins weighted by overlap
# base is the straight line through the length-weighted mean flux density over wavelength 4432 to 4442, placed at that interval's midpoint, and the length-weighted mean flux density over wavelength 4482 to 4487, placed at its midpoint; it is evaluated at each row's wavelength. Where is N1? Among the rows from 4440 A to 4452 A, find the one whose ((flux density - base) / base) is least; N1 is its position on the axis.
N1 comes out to 4443.5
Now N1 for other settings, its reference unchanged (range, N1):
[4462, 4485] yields 4483.5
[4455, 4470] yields 4461.0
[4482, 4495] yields 4483.5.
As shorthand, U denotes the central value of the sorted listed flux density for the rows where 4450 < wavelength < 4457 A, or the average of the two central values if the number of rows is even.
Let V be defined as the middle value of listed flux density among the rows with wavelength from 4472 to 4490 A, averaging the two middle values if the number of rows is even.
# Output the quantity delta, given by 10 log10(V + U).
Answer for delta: 14.5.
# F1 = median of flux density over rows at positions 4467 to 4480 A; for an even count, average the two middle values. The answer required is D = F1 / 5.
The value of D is 3.1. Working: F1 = 15.3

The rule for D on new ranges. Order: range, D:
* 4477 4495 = 2.9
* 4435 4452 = 2.8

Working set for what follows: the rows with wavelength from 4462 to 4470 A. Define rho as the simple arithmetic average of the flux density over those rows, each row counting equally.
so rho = 14.0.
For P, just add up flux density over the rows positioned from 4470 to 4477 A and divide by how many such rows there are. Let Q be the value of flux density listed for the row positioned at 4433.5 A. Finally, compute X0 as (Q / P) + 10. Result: 10.8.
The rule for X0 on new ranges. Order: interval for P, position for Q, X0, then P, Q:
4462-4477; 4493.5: 11.0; 14.5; 15.1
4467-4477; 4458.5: 10.8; 14.7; 12.2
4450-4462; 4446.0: 11.2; 12.2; 14.5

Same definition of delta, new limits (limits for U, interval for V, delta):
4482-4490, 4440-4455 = 14.5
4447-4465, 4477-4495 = 14.4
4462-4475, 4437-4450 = 14.5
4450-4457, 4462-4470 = 14.3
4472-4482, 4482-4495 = 14.8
